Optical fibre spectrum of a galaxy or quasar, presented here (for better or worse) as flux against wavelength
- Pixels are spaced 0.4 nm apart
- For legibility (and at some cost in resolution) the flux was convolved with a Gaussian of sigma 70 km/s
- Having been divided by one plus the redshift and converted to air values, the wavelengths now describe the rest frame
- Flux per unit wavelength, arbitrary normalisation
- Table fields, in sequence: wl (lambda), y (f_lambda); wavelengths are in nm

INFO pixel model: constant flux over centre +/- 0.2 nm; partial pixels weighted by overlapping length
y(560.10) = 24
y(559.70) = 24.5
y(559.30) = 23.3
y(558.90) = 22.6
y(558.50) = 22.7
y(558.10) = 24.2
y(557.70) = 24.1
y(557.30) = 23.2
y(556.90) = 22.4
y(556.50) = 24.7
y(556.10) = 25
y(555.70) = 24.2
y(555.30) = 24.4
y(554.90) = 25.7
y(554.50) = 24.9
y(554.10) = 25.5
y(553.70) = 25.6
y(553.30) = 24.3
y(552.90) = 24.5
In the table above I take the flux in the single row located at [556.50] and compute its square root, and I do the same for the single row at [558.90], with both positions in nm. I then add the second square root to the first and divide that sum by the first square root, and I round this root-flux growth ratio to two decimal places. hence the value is 1.96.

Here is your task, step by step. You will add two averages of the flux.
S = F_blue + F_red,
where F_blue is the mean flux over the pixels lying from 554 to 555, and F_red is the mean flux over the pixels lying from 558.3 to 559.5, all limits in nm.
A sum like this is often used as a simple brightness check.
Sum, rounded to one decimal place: 48.2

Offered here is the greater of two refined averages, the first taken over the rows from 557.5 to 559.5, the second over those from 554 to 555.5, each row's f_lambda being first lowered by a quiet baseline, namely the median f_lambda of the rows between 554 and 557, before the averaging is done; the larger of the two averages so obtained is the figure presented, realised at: 0.3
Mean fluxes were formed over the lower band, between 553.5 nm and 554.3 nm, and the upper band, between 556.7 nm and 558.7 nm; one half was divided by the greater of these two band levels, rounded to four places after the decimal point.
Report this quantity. 0.0196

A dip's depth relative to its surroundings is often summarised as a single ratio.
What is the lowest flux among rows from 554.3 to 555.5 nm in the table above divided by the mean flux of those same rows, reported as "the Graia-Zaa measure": 0.976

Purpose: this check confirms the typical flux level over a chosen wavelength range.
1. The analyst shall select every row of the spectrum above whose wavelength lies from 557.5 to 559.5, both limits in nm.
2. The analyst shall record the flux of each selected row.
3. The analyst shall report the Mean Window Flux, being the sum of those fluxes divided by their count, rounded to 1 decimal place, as 23.4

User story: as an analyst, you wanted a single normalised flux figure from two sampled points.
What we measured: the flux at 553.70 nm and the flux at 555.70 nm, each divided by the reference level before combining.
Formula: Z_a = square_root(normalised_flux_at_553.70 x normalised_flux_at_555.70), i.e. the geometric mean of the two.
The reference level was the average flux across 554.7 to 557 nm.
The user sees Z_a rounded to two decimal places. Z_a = 1.02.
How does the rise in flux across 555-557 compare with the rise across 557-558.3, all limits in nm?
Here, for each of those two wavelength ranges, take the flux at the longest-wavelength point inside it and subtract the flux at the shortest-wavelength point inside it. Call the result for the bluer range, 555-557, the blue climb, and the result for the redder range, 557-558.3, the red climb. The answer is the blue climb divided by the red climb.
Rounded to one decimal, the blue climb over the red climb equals -2.0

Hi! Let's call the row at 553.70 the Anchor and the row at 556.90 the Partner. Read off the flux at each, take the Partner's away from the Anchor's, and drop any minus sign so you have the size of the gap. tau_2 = 3.2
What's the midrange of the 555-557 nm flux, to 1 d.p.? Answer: 23.7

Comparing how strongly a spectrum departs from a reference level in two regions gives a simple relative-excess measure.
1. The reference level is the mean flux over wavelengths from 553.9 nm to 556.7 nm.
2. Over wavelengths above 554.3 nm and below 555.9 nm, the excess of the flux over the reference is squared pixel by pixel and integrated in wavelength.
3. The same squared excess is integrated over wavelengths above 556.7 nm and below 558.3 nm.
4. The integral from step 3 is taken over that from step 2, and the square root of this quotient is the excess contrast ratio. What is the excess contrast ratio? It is 2.7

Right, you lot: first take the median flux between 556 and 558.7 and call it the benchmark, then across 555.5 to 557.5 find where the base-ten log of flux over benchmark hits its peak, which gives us 556.10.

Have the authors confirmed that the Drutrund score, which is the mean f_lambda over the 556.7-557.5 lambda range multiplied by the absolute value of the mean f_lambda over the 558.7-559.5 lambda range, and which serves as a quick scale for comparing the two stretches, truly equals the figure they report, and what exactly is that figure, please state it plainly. 523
